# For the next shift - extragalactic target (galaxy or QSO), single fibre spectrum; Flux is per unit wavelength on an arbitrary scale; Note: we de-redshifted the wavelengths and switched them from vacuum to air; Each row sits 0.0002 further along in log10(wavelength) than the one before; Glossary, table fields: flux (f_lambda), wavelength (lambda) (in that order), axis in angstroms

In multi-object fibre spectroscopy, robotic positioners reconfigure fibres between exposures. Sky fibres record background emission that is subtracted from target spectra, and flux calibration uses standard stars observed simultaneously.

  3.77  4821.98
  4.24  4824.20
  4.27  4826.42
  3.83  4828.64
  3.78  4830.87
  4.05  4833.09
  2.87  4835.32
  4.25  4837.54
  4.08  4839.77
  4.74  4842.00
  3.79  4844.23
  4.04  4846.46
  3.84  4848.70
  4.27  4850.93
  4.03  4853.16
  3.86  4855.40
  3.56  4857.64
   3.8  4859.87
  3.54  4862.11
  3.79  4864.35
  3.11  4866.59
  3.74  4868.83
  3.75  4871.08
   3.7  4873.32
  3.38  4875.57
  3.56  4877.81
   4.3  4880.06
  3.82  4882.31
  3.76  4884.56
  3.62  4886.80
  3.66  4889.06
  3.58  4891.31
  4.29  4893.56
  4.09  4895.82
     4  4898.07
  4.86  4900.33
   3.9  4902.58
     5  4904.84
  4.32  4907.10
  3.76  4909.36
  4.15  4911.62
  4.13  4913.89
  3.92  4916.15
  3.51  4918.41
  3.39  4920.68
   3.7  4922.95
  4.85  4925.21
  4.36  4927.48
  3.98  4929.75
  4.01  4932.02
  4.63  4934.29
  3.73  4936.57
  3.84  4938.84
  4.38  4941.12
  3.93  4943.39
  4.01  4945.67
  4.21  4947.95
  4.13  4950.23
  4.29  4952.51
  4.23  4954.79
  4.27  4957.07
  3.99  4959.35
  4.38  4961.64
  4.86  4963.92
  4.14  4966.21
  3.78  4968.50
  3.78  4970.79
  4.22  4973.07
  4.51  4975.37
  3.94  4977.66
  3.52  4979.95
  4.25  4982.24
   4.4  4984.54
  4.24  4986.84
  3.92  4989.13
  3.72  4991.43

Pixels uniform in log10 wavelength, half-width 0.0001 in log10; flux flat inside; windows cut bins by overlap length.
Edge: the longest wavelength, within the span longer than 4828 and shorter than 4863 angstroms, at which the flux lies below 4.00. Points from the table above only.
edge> 4862.11 angstroms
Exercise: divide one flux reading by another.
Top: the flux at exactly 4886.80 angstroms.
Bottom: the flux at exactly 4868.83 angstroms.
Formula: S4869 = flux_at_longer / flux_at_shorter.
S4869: 0.968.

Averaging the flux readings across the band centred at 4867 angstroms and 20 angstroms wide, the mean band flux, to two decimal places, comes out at 3.60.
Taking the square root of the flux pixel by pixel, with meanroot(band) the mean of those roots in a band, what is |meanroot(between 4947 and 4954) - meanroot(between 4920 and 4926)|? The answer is 0.06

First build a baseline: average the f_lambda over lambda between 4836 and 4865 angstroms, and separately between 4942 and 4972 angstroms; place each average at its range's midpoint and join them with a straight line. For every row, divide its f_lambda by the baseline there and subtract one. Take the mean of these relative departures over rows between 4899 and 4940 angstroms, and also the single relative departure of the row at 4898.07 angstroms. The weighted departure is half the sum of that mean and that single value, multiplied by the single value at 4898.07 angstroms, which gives 0.0000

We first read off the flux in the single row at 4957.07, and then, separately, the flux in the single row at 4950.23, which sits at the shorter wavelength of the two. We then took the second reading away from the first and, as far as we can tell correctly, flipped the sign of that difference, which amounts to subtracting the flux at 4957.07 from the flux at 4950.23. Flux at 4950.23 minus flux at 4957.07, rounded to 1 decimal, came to -0.1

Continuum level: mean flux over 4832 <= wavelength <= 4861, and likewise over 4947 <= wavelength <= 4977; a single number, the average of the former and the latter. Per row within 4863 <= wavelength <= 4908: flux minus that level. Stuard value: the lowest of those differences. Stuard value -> -1.0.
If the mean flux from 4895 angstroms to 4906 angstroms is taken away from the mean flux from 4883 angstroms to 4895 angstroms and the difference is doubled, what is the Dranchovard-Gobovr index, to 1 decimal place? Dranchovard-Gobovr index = -1.2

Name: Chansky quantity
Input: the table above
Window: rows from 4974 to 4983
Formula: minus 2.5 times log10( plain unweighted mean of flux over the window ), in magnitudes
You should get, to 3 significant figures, -1.52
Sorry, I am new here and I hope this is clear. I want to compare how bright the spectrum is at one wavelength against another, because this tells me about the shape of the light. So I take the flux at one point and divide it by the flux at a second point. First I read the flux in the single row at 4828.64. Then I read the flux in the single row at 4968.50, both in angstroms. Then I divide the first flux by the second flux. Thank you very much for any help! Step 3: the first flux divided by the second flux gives 1.01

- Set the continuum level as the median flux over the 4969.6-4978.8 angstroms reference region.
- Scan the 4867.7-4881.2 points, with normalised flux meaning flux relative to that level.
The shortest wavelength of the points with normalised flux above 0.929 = 4880.06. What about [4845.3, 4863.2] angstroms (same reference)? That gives 4846.46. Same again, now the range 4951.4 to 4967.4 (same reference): 4952.51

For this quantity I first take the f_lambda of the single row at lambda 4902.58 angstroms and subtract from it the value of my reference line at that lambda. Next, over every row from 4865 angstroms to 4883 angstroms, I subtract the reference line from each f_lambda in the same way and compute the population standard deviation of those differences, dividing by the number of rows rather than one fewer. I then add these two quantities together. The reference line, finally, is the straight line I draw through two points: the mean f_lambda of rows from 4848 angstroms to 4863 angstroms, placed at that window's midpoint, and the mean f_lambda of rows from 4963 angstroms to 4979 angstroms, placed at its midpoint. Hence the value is 0.24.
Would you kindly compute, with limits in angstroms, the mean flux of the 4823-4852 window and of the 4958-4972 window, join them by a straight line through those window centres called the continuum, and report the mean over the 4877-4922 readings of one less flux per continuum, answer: 0.024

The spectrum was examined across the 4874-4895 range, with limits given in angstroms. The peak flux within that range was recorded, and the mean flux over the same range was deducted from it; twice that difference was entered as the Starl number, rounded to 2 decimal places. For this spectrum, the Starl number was 1.05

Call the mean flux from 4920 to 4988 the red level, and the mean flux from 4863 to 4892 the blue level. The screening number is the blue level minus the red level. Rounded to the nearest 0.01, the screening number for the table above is -0.46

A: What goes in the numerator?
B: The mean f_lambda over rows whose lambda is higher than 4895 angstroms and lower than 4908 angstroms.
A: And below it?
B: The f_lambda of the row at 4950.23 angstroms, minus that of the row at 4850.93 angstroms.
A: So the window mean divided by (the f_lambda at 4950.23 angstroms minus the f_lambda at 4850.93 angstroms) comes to -31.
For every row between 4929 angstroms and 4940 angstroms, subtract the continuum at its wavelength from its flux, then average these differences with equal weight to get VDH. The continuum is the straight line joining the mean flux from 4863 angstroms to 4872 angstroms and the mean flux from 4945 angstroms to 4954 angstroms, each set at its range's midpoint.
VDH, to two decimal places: -0.02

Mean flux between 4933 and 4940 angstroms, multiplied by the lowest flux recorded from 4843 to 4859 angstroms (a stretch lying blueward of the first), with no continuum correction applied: 14.5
